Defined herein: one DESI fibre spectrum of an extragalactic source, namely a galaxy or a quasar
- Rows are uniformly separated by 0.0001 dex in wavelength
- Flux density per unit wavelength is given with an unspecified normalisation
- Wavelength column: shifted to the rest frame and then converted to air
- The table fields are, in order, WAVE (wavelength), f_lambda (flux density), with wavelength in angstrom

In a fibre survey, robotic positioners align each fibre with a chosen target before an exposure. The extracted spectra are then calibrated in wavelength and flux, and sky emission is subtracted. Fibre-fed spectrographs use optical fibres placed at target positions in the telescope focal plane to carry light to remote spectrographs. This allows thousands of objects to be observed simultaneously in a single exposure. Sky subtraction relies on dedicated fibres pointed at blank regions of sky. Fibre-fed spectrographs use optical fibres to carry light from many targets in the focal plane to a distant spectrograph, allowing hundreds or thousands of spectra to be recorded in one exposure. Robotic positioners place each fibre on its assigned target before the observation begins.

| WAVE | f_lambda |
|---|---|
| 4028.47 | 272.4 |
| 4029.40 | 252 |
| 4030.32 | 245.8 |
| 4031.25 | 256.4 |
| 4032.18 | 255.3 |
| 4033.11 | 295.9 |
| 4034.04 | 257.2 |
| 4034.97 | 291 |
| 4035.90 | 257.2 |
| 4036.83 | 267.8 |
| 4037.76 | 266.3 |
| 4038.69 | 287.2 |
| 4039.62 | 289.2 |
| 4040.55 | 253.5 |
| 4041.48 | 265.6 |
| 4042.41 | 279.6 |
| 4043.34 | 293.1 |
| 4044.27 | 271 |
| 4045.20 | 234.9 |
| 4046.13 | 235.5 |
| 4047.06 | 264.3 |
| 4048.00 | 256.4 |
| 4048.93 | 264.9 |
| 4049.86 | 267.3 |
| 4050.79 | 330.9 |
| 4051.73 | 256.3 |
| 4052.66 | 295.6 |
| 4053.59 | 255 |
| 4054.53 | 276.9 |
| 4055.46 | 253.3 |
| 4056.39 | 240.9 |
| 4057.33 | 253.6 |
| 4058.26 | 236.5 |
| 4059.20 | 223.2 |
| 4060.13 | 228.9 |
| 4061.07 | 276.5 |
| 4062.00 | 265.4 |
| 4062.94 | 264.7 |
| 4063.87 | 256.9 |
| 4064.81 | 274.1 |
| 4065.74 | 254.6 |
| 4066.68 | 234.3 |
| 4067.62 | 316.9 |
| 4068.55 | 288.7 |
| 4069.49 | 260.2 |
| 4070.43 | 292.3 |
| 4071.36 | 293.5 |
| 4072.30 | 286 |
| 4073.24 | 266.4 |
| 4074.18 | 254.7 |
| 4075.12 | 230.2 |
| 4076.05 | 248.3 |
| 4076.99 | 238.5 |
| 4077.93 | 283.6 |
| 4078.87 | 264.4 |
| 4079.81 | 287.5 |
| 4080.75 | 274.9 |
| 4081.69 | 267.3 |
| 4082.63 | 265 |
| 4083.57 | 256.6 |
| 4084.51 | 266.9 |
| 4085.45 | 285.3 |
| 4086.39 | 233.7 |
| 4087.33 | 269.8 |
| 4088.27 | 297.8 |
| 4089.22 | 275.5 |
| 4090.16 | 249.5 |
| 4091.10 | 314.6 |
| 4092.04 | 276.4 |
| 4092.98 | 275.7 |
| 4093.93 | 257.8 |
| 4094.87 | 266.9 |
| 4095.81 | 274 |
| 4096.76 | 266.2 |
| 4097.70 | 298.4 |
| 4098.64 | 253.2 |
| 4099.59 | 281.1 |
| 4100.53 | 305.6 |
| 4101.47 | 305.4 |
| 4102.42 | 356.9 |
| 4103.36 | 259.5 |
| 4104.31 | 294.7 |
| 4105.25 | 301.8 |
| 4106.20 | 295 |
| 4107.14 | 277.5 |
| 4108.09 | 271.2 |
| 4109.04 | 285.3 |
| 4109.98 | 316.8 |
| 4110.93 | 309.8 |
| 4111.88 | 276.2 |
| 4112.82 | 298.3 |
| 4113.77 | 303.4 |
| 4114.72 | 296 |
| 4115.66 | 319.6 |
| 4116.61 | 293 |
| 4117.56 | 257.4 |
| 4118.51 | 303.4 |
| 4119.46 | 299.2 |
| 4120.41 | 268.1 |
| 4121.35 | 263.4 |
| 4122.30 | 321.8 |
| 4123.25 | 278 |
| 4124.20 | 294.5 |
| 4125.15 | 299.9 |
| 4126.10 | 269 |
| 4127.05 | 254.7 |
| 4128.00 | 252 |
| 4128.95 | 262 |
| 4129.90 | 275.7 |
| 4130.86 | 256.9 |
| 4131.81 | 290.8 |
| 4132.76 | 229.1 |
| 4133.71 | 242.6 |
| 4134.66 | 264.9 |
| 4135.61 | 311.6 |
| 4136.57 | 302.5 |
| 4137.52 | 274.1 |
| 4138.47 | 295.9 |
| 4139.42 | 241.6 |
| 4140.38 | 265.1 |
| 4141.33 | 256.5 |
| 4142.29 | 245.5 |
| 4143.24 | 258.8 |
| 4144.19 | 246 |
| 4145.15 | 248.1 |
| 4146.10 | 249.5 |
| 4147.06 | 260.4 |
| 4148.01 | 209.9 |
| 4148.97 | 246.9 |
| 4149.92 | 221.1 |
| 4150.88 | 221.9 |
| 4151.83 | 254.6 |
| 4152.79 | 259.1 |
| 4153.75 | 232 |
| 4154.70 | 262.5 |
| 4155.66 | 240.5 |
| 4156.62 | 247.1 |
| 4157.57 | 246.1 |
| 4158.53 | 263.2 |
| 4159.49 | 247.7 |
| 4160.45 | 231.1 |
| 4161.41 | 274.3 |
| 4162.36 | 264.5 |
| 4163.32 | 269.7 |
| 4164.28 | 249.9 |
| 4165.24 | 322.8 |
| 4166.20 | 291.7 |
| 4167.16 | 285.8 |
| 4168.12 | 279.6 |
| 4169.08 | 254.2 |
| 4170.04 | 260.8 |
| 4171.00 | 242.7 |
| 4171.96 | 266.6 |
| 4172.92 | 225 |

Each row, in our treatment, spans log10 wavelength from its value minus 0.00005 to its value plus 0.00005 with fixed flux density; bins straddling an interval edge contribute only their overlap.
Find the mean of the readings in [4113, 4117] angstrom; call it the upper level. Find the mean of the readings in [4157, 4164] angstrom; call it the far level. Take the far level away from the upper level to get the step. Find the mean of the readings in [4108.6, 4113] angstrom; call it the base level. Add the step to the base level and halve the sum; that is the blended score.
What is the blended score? 172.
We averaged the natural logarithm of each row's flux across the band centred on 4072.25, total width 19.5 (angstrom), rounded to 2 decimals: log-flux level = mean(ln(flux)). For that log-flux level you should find 5.59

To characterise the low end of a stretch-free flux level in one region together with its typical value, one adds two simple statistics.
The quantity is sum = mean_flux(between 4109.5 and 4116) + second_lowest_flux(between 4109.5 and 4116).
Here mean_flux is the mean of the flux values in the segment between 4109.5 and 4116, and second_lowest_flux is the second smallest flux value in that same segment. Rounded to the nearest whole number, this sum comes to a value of 599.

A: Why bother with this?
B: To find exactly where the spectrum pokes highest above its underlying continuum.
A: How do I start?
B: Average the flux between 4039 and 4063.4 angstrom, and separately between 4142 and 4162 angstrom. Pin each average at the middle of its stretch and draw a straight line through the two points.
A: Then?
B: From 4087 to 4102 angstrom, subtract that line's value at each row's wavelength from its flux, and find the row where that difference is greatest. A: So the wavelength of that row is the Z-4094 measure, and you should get 4091.10 angstrom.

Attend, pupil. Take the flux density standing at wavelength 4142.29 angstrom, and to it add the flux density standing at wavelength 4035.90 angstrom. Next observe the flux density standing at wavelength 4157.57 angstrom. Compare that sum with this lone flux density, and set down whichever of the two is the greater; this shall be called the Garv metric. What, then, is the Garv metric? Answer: 503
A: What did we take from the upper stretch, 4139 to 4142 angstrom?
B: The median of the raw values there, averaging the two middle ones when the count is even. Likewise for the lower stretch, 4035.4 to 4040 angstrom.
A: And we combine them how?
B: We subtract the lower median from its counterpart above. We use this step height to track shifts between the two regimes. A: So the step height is -11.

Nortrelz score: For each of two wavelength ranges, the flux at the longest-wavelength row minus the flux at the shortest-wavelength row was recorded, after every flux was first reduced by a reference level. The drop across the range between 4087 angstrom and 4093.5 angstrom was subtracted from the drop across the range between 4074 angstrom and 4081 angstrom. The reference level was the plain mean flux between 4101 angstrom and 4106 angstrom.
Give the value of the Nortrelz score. 14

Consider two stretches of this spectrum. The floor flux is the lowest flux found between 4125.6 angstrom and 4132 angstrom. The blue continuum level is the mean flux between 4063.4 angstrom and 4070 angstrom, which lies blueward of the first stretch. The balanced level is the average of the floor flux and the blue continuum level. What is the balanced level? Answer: 261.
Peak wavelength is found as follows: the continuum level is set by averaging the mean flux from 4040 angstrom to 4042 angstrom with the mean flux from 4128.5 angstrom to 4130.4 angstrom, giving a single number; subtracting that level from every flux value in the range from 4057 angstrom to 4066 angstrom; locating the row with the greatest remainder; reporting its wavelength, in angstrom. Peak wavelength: 4061.07 angstrom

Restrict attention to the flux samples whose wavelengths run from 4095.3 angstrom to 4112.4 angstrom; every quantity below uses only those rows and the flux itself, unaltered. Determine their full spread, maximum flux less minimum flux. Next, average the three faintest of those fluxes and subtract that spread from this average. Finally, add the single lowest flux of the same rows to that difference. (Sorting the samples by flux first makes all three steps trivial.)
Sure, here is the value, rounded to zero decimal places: 409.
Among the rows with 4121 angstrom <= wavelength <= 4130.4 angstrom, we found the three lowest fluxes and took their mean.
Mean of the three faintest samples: 256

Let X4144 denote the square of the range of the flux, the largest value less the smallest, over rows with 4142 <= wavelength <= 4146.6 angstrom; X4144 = 177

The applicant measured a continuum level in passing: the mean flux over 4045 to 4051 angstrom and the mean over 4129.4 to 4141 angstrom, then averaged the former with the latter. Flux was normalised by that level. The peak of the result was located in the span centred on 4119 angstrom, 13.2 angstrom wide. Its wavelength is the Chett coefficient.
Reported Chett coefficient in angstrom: 4122.30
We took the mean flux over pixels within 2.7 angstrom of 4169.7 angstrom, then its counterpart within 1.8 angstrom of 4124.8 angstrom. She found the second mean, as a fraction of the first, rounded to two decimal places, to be 1.08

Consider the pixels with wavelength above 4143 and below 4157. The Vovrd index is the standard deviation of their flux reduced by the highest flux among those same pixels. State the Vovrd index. -247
